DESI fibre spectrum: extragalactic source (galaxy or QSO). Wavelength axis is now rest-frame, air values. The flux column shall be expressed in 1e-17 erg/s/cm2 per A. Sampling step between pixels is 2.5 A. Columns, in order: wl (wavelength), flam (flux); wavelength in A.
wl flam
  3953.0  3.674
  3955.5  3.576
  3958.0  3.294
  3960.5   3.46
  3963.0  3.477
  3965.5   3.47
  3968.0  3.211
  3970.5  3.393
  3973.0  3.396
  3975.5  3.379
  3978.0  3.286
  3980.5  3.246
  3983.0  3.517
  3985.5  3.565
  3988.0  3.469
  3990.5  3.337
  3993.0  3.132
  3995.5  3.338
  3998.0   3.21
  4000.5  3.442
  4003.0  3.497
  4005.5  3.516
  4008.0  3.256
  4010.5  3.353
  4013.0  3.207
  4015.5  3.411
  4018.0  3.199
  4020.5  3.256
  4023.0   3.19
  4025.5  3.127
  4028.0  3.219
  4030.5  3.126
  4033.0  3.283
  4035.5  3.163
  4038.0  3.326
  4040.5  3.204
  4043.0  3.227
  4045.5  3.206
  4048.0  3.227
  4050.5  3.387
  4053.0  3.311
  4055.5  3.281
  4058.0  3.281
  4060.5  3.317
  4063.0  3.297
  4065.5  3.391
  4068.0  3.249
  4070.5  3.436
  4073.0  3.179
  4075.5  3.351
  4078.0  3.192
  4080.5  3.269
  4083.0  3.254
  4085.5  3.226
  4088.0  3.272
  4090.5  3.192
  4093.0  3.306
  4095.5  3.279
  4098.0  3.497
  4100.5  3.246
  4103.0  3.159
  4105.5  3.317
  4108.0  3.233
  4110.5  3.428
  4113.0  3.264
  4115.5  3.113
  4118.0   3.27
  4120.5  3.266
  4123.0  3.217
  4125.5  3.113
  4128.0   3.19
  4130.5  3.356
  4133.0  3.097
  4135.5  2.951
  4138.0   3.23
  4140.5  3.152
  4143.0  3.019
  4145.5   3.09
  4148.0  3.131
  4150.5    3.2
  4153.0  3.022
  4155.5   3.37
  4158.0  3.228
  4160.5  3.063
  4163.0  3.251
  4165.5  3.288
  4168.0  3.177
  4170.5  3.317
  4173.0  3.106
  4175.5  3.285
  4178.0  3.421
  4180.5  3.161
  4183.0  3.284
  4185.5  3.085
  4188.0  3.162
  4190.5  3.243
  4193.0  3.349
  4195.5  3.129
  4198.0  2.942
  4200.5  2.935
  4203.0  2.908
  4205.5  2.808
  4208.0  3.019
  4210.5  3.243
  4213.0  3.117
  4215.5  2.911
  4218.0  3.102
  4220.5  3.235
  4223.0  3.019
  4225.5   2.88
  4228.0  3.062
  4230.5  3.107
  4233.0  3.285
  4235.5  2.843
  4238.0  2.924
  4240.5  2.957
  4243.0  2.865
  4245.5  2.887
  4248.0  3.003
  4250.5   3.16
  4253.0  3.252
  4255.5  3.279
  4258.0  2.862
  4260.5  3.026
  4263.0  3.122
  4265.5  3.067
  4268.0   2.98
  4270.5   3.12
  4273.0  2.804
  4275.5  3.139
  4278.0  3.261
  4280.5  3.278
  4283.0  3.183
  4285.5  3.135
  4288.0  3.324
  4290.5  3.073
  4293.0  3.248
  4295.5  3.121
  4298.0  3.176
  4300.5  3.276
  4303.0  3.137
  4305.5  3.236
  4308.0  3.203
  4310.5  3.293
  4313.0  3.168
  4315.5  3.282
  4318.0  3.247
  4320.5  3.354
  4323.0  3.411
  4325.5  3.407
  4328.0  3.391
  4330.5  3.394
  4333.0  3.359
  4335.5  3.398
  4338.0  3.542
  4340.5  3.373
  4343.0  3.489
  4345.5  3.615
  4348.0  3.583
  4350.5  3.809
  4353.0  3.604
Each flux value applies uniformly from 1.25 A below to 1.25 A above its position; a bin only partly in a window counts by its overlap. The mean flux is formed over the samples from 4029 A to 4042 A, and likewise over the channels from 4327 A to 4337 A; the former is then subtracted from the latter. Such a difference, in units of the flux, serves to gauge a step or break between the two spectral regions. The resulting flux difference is 0.17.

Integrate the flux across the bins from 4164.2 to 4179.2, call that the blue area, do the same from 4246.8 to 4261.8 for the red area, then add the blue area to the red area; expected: 95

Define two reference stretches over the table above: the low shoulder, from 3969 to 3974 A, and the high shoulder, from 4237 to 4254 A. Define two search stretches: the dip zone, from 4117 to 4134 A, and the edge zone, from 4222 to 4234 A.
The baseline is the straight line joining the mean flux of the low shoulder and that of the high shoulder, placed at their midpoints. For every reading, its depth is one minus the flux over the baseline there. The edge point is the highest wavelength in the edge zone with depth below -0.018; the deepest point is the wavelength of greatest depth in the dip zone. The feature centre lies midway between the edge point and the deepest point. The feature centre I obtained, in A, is 4183.0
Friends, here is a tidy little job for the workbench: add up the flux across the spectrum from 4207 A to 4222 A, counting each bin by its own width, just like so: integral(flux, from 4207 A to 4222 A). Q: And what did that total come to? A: 46.6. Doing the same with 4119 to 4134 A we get 48.1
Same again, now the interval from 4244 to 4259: 46.1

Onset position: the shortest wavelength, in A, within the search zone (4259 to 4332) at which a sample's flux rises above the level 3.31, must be 4288.0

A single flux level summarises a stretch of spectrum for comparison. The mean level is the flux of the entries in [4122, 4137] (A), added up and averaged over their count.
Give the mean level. 3.15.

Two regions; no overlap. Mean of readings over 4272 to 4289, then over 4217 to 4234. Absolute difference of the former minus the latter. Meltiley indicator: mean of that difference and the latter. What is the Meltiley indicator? 1.58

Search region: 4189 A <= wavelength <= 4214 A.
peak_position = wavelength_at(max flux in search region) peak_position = 4193.0 A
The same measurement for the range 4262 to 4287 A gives 4280.5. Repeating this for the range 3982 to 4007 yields 3985.5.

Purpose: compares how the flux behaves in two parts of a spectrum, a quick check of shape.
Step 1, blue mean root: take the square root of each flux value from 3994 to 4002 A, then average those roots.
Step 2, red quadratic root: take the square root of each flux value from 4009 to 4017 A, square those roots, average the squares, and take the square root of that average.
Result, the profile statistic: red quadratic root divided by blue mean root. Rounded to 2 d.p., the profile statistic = 1.00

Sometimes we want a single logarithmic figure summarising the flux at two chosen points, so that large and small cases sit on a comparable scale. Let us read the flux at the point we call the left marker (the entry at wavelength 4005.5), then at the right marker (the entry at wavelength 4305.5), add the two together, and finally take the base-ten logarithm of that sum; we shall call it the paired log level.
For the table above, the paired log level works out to 0.829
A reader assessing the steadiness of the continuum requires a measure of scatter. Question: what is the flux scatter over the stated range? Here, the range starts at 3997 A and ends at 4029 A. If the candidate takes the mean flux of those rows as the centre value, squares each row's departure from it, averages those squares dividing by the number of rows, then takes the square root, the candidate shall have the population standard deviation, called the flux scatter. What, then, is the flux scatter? 0.124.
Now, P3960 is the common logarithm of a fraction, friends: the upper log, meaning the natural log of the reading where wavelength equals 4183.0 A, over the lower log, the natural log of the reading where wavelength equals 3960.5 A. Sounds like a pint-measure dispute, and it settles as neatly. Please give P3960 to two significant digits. -0.019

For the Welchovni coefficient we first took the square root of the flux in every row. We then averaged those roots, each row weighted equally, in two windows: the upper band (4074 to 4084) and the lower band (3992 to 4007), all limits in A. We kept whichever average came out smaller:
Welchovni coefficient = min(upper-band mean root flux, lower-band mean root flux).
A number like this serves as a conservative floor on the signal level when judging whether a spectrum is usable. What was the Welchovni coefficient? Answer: 1.81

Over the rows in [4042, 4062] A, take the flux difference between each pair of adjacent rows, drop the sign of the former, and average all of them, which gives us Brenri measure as 0.049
